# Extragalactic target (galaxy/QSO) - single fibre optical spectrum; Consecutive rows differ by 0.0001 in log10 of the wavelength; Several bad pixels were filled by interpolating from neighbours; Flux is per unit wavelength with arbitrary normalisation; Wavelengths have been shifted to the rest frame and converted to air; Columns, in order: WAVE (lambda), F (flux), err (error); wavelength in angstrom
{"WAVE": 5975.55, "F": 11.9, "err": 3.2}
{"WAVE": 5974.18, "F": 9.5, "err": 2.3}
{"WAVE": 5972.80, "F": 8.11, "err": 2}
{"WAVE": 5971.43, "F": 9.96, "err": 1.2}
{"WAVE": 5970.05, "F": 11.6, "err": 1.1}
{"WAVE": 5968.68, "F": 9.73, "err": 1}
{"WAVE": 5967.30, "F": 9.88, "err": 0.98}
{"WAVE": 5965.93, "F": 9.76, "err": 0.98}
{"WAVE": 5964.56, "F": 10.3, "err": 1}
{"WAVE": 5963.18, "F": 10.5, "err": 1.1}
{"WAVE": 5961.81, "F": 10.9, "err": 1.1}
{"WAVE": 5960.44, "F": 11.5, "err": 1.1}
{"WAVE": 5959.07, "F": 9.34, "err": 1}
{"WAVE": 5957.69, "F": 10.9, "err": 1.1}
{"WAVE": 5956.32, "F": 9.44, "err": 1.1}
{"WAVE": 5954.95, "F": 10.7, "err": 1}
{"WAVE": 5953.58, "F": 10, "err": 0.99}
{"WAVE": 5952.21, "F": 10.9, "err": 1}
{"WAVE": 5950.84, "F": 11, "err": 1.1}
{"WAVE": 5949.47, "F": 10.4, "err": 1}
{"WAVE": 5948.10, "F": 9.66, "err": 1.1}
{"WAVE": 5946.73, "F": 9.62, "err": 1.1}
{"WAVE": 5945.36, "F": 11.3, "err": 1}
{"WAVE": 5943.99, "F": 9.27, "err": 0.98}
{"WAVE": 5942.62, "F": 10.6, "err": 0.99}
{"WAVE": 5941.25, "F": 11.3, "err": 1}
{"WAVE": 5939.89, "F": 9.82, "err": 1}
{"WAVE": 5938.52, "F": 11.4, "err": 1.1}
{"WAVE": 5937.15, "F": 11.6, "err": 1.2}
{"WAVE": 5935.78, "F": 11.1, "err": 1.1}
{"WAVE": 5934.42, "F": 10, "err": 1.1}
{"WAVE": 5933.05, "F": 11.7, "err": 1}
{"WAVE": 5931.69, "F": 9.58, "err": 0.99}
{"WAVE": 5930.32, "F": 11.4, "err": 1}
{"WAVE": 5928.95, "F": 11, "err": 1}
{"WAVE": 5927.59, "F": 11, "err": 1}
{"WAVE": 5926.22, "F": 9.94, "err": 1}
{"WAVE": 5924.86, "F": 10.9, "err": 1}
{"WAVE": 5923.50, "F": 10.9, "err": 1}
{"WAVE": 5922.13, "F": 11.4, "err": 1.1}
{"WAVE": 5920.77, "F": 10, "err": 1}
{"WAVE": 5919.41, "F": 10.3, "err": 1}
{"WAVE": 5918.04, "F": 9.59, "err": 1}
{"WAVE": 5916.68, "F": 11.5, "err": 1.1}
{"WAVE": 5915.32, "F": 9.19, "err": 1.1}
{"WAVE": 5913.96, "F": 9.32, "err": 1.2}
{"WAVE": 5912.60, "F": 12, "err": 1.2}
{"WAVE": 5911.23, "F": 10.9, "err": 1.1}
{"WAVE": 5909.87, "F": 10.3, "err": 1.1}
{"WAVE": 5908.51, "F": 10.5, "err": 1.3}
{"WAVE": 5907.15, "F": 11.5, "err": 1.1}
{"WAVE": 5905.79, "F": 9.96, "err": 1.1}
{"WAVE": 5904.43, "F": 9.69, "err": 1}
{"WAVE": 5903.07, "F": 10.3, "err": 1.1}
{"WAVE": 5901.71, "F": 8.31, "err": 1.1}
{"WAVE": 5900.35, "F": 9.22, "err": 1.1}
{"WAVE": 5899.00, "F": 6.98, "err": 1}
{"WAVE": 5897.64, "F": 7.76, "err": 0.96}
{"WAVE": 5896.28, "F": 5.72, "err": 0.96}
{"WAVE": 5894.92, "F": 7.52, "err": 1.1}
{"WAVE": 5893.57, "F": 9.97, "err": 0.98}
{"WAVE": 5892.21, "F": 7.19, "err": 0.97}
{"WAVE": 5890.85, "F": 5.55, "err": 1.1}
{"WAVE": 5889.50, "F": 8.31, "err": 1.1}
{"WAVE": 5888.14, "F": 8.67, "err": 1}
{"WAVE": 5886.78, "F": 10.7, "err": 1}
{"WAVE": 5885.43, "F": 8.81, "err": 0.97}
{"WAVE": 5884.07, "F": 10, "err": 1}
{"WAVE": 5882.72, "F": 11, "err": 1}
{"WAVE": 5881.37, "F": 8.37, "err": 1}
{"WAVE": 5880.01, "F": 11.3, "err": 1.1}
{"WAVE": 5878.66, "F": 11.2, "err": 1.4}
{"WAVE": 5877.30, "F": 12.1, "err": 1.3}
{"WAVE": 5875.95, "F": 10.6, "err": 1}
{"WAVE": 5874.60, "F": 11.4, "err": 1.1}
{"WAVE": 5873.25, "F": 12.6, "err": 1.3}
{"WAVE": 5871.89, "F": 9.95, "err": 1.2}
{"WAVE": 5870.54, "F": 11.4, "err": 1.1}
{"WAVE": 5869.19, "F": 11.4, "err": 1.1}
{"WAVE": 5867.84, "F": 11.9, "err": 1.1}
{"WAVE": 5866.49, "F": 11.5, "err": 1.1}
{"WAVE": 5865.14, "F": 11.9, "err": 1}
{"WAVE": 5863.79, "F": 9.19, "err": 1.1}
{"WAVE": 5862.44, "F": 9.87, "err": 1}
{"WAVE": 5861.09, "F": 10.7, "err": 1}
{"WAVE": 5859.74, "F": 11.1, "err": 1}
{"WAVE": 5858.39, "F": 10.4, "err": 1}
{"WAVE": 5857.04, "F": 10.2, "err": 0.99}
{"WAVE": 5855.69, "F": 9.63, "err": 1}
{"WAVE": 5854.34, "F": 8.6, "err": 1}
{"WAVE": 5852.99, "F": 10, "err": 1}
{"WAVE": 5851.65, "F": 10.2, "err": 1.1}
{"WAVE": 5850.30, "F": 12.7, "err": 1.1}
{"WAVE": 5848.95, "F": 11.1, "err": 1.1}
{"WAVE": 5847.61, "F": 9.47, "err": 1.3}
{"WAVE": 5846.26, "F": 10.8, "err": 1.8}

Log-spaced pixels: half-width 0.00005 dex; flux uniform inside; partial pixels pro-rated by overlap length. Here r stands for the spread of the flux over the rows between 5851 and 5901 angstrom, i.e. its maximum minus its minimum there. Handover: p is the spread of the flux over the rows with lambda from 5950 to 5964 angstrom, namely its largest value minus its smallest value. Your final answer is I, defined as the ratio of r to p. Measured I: 3.3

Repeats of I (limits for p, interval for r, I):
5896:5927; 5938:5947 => 0.3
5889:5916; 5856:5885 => 0.7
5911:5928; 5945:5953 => 0.6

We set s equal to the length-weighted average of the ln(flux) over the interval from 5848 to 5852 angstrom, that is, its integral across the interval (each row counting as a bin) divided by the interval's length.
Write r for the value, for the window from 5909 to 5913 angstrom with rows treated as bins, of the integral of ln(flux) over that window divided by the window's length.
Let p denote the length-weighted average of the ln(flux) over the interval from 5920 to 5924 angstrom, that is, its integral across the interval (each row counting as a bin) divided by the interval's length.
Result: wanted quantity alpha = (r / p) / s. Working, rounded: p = 2.37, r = 2.4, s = 2.42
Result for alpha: 0.42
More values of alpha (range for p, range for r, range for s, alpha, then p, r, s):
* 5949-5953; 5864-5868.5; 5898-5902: 0.49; 2.38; 2.4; 2.09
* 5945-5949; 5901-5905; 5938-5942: 0.41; 2.31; 2.2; 2.38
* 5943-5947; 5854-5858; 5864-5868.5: 0.40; 2.31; 2.3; 2.44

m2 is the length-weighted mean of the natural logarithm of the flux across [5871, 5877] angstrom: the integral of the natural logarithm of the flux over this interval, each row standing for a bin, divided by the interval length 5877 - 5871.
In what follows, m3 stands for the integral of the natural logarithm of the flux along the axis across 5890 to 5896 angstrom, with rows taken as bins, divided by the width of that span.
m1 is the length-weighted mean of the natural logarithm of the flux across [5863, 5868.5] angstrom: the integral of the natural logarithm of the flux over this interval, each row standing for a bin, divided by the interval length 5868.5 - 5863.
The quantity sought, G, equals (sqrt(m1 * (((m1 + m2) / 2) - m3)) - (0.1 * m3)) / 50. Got 0.016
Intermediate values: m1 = 2.402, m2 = 2.41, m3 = 1.99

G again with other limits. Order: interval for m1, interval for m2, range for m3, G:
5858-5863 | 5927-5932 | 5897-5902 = 0.012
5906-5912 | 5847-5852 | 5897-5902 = 0.013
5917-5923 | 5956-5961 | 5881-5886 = 0.004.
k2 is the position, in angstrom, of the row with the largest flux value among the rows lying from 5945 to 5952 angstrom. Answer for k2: 5945.36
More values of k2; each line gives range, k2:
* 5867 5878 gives 5873.25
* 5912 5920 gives 5912.60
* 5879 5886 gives 5880.01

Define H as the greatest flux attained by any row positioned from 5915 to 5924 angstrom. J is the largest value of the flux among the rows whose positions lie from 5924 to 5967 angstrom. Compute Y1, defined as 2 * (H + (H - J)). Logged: 22.6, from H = 11.5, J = 11.7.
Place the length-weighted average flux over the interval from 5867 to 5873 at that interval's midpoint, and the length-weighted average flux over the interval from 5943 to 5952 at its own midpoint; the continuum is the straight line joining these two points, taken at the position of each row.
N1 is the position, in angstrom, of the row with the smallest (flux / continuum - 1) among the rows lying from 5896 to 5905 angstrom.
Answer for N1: 5896.28 angstrom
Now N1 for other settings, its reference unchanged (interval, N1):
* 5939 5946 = 5943.99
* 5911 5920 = 5915.32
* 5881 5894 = 5890.85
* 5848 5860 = 5854.34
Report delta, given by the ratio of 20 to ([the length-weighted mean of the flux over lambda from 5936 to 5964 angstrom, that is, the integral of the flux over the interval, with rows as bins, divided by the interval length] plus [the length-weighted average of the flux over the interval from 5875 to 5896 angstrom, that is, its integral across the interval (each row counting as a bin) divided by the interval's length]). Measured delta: 1.01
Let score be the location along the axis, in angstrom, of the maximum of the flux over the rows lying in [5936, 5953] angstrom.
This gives 5937.15 angstrom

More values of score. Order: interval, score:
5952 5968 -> 5960.44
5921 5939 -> 5933.05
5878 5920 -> 5912.60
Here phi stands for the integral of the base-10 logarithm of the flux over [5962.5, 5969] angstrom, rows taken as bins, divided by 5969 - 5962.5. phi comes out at 1.00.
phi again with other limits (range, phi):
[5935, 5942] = 1.04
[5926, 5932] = 1.03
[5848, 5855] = 1.02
